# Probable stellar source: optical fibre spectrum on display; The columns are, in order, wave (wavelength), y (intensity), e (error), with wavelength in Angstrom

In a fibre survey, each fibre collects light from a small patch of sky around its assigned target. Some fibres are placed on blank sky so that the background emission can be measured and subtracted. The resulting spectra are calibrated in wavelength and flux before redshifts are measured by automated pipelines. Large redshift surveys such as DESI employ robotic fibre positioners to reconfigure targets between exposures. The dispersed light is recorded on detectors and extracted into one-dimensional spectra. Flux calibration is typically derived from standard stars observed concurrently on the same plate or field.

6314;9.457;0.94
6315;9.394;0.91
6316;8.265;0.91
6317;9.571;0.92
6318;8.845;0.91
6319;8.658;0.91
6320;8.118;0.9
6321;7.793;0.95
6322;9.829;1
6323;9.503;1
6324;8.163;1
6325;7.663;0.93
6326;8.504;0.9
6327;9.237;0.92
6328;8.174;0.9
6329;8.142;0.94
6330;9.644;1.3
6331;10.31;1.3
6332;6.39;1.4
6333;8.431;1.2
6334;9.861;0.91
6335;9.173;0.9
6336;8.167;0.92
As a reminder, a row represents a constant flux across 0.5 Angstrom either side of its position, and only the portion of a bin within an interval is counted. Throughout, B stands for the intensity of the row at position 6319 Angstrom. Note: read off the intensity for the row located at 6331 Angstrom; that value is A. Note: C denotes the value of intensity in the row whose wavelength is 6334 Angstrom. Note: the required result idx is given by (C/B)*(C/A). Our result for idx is 1.1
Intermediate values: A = 10.31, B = 8.658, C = 9.861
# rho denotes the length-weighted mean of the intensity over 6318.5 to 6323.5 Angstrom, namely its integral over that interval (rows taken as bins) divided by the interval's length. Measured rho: 8.78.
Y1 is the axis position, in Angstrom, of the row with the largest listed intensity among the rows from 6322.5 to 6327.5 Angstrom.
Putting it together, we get 6323 Angstrom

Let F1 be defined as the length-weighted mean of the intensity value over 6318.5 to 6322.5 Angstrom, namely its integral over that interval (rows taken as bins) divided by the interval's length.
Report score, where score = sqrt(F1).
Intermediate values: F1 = 8.60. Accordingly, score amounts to 2.93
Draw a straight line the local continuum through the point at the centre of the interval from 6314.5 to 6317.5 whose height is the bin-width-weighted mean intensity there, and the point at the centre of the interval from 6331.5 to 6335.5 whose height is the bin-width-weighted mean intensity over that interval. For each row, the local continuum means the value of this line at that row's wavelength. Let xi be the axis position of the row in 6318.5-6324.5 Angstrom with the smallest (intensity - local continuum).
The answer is 6321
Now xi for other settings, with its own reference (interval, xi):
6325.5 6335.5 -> 6332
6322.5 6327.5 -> 6325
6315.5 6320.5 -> 6320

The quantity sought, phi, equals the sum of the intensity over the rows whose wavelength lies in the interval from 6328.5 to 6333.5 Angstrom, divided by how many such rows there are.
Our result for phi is 8.58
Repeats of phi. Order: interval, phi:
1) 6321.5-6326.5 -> 8.73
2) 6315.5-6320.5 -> 8.69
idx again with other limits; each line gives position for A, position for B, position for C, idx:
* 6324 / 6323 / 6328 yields 0.9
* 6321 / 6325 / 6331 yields 1.8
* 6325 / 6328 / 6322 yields 1.5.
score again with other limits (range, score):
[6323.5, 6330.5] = 2.92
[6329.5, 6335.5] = 2.99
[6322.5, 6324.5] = 2.97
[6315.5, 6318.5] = 2.98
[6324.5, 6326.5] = 2.84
